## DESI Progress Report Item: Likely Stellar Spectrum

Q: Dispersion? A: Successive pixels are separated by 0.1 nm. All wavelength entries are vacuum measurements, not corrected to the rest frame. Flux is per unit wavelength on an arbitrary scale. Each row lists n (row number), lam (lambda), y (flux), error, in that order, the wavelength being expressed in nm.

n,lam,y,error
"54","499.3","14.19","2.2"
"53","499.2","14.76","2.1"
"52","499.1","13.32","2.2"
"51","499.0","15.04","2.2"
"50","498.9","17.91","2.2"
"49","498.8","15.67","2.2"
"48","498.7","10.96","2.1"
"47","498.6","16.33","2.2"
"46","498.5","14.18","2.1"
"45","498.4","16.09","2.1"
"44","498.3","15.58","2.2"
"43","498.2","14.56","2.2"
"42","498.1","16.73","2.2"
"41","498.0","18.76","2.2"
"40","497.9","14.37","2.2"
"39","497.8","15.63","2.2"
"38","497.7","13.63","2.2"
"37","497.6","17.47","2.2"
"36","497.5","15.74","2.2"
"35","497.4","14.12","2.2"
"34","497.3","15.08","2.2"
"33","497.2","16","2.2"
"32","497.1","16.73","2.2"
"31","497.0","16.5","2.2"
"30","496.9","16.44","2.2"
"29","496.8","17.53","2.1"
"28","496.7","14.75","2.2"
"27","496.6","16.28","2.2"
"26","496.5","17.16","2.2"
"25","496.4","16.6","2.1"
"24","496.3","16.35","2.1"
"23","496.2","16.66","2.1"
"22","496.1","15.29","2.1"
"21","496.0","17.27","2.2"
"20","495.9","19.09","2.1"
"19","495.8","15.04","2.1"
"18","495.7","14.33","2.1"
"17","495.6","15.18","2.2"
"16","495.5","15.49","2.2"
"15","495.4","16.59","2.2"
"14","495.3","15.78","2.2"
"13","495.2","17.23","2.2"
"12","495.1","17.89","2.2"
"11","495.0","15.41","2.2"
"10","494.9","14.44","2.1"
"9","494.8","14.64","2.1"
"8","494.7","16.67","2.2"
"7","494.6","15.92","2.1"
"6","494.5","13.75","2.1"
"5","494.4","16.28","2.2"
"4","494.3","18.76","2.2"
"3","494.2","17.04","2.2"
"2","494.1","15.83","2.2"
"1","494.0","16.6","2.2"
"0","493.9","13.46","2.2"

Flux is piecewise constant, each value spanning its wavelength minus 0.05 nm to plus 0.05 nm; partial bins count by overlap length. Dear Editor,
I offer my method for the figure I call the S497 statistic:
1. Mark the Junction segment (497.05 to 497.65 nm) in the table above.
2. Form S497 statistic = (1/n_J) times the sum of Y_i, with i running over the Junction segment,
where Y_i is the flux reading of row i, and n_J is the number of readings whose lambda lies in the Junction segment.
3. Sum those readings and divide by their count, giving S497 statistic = 15.9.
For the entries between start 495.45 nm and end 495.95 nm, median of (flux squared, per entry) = 230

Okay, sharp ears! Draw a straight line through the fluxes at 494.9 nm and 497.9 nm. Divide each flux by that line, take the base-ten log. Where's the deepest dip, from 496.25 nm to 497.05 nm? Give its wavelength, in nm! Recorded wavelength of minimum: 496.7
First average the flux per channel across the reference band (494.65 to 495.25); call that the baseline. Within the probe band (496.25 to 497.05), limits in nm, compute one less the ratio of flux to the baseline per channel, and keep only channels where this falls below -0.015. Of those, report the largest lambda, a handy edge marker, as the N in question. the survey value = 497.0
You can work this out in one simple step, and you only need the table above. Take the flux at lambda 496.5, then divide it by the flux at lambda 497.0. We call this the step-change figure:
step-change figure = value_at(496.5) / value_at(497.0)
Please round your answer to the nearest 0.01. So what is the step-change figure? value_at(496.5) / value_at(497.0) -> 1.04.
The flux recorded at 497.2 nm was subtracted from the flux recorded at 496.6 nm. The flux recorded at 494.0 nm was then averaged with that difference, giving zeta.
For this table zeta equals 8.4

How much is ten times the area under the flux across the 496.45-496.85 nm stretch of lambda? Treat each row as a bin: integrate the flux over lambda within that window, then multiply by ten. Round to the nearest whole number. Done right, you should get 66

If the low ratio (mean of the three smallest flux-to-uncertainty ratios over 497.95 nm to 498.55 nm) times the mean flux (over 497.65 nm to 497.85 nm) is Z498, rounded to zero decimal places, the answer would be 100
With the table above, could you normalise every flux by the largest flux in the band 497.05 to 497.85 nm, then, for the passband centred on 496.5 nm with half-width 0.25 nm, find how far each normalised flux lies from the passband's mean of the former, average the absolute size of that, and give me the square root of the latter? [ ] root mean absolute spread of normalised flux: 0.18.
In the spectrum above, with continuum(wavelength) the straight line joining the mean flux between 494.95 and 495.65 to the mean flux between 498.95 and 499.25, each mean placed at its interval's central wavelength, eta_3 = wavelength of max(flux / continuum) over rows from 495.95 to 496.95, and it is 496.8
